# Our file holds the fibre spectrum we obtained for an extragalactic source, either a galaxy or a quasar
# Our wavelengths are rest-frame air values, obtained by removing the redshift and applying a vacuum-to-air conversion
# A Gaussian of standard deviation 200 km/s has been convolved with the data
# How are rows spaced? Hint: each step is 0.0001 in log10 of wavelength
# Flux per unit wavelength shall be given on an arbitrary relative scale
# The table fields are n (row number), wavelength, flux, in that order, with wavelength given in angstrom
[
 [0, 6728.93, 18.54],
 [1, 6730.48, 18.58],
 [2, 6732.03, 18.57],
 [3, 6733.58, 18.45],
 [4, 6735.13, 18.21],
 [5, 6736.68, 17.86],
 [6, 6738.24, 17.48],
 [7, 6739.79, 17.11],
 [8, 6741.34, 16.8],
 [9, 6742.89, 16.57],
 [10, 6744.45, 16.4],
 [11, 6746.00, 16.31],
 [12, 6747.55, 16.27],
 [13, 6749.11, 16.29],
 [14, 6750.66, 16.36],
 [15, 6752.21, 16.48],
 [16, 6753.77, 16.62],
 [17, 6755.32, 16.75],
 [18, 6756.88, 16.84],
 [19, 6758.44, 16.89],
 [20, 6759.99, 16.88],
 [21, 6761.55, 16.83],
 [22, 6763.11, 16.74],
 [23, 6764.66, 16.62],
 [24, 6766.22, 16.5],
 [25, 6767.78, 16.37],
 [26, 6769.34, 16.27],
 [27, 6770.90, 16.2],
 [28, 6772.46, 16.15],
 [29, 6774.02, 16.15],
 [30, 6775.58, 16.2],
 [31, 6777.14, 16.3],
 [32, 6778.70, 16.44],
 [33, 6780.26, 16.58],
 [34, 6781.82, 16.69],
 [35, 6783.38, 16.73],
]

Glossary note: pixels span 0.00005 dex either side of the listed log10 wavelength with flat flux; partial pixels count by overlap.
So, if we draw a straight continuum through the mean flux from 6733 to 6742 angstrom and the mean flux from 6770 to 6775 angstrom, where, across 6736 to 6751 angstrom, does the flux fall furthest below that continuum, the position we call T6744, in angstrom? 6746.00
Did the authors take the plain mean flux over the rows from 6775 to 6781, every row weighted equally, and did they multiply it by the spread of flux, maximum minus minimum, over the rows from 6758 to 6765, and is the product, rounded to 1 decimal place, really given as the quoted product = 4.4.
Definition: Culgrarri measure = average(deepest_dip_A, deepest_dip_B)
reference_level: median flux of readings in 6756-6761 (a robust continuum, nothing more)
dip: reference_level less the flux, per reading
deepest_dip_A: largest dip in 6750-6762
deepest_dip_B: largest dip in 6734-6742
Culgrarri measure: 0.30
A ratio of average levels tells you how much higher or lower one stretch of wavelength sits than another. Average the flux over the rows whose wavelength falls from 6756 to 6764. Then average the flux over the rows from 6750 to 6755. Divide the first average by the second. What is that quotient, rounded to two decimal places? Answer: 1.02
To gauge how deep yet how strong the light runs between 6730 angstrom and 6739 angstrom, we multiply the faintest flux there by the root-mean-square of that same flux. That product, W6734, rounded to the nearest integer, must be 318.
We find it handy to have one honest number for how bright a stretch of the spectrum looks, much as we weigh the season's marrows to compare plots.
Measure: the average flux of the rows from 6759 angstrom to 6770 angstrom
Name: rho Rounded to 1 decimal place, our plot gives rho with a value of 16.6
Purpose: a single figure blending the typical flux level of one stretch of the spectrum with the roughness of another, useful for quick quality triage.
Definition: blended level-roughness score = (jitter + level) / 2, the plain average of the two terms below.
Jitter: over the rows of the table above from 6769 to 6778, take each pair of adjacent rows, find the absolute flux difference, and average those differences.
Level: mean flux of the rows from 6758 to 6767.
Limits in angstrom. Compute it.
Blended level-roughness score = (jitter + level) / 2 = 8.40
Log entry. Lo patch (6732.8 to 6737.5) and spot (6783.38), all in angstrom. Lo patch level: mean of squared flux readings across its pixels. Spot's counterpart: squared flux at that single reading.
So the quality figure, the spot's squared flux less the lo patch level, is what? -50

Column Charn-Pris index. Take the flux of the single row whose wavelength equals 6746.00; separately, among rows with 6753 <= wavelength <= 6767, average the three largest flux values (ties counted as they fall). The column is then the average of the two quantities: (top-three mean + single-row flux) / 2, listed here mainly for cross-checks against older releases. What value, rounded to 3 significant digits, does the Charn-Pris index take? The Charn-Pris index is 16.6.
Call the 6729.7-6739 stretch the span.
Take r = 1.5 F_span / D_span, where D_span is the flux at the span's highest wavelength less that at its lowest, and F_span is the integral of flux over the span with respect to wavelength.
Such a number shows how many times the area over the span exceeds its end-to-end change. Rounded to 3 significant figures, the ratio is -231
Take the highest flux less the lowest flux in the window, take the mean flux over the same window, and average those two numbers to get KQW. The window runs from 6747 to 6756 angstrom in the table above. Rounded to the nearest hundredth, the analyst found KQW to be 8.47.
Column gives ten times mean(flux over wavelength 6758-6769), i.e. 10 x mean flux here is 167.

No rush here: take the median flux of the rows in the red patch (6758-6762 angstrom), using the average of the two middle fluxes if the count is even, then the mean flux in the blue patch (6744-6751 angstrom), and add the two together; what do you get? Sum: 33.2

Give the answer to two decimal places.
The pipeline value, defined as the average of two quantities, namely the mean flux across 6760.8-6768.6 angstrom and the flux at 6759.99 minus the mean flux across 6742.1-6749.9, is 8.56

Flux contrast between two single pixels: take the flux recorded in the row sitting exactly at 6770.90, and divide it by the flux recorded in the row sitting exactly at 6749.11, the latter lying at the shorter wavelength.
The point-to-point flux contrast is 0.99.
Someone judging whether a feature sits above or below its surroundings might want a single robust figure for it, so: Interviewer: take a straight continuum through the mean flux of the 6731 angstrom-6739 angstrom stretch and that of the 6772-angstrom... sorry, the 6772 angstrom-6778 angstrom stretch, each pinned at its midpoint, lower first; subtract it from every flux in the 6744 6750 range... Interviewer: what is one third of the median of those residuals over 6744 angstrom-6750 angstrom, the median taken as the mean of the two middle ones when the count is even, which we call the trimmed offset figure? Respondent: -0.418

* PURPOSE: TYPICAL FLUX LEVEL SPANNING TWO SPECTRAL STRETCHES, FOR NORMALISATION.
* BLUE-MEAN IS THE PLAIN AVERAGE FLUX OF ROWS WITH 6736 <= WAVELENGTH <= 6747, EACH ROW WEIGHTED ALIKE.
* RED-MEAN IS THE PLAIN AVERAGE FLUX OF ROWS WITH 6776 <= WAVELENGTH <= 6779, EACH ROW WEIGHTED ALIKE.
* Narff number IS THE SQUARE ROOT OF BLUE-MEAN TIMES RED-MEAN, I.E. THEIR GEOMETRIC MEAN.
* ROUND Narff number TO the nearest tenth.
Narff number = 16.6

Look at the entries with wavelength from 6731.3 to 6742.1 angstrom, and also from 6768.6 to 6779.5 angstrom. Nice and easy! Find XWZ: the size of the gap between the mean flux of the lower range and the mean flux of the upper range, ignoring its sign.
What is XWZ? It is 1.5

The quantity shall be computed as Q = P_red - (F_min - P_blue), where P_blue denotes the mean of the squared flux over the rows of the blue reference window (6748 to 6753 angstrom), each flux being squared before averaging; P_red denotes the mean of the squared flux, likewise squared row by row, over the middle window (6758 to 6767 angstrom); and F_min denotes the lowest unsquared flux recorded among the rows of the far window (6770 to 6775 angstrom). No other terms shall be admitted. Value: 532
